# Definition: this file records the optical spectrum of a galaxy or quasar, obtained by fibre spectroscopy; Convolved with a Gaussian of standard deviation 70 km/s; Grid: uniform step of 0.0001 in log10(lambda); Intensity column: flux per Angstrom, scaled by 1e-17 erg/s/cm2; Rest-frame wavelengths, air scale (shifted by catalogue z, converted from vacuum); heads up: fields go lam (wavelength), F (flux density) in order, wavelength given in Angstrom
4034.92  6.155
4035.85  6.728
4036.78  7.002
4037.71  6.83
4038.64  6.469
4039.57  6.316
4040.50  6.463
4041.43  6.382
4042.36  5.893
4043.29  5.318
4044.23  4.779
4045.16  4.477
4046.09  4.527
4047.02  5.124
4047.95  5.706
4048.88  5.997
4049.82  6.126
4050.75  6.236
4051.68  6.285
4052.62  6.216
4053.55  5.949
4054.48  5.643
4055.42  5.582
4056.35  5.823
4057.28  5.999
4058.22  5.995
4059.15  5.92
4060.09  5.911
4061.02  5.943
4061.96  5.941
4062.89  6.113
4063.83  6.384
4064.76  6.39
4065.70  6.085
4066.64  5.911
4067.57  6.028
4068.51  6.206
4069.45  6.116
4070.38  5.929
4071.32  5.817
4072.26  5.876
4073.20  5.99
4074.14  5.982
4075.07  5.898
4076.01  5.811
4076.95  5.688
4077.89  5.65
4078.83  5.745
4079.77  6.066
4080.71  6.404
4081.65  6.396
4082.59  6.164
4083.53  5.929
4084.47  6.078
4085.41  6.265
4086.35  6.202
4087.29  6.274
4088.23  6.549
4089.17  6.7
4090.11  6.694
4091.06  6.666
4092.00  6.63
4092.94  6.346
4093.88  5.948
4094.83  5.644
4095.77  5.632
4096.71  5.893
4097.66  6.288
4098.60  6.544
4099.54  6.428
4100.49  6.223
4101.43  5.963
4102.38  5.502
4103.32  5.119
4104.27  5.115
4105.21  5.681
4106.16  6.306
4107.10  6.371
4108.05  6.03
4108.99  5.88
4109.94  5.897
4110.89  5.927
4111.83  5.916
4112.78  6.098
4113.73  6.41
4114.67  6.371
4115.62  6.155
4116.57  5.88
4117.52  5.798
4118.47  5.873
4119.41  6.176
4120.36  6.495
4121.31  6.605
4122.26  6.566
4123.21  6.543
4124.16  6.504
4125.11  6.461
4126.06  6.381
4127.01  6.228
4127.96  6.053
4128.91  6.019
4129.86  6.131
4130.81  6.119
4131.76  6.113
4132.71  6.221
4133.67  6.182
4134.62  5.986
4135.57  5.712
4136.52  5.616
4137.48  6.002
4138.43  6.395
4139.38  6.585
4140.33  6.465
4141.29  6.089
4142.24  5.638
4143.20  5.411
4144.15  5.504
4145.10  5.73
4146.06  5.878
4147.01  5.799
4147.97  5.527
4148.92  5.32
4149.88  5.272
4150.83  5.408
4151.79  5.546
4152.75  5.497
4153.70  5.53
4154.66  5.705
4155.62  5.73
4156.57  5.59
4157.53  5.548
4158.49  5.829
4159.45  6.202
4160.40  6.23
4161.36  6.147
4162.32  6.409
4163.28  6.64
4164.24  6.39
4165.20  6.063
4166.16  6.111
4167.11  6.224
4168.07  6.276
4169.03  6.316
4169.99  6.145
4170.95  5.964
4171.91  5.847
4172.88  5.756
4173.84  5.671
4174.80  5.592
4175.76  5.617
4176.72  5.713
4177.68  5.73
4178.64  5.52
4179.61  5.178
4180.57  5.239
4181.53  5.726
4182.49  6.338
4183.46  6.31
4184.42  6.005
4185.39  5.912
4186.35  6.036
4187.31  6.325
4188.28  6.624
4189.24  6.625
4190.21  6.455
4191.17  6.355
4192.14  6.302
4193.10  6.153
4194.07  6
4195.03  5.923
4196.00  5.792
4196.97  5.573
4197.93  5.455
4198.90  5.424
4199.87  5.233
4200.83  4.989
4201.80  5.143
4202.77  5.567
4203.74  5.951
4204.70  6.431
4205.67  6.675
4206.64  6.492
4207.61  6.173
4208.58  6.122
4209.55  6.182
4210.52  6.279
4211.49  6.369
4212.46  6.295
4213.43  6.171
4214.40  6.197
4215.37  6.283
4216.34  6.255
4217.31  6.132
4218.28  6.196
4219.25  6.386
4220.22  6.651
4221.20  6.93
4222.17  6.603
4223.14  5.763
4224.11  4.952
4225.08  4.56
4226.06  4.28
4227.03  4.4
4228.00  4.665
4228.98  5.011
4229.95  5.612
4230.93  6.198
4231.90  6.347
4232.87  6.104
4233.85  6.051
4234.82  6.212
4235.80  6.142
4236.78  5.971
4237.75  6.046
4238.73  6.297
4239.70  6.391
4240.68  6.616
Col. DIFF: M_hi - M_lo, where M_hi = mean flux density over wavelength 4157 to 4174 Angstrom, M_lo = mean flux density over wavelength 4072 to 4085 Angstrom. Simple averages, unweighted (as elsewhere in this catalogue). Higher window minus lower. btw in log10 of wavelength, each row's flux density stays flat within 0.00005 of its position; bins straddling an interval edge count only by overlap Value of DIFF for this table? 0.12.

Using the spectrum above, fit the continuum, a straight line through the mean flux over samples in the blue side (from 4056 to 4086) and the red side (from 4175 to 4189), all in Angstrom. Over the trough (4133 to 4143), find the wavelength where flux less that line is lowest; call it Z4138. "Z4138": 4136.52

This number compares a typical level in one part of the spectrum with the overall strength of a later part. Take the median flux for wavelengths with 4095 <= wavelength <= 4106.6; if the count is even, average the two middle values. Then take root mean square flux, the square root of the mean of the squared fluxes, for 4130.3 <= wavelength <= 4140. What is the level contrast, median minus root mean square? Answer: -0.17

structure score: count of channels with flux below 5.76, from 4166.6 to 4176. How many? 4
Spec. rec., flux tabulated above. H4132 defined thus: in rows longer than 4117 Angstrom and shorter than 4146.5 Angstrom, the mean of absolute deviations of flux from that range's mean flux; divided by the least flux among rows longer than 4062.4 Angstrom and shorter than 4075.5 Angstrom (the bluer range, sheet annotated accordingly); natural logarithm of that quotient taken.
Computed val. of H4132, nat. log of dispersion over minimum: -3.05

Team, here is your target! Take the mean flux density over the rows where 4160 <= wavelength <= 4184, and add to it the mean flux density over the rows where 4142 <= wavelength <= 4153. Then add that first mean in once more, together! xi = 17.5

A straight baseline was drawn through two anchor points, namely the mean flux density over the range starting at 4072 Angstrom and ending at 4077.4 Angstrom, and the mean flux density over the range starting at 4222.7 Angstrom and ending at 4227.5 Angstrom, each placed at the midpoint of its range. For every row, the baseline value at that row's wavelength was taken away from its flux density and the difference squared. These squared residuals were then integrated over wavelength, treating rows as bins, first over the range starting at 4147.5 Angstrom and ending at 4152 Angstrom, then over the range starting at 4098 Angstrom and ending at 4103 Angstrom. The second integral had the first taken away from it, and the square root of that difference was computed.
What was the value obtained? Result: 1.2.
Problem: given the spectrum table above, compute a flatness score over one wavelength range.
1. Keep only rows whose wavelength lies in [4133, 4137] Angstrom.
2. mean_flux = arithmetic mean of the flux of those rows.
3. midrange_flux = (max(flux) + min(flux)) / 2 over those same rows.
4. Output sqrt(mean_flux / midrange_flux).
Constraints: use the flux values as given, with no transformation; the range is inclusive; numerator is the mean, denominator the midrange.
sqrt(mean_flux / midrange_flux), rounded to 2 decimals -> 1.00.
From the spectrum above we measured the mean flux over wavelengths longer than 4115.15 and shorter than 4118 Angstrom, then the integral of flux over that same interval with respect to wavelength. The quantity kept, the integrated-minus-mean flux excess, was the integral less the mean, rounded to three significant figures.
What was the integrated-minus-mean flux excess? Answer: 11.0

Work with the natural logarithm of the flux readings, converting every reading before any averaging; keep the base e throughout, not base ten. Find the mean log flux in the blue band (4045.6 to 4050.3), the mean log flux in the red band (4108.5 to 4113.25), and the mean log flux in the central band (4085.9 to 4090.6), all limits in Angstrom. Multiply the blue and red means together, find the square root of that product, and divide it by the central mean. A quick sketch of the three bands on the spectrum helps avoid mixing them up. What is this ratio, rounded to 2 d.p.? 0.93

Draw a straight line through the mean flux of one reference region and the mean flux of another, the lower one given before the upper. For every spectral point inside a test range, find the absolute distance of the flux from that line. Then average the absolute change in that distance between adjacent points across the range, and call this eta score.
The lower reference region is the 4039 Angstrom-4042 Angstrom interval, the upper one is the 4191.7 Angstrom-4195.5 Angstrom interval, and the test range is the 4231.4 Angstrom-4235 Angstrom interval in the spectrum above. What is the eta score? 0.15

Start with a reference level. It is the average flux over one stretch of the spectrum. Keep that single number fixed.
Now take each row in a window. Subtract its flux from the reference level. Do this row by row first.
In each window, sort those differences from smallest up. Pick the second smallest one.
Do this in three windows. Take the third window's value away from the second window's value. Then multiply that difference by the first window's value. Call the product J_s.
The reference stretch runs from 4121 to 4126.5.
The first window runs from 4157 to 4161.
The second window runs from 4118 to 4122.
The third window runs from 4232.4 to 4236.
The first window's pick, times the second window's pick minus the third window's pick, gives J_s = -0.11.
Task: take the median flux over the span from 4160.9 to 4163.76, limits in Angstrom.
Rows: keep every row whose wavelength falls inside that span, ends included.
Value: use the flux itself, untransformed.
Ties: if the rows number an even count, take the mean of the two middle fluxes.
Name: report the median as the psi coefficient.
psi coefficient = 6.41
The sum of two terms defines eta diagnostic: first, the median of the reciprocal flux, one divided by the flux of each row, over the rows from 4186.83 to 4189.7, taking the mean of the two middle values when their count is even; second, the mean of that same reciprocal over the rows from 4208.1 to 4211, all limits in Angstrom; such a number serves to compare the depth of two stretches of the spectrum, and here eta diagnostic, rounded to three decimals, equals 0.312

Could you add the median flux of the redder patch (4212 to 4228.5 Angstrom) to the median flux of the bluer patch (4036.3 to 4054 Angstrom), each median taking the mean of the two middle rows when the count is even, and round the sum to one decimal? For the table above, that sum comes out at 12.3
